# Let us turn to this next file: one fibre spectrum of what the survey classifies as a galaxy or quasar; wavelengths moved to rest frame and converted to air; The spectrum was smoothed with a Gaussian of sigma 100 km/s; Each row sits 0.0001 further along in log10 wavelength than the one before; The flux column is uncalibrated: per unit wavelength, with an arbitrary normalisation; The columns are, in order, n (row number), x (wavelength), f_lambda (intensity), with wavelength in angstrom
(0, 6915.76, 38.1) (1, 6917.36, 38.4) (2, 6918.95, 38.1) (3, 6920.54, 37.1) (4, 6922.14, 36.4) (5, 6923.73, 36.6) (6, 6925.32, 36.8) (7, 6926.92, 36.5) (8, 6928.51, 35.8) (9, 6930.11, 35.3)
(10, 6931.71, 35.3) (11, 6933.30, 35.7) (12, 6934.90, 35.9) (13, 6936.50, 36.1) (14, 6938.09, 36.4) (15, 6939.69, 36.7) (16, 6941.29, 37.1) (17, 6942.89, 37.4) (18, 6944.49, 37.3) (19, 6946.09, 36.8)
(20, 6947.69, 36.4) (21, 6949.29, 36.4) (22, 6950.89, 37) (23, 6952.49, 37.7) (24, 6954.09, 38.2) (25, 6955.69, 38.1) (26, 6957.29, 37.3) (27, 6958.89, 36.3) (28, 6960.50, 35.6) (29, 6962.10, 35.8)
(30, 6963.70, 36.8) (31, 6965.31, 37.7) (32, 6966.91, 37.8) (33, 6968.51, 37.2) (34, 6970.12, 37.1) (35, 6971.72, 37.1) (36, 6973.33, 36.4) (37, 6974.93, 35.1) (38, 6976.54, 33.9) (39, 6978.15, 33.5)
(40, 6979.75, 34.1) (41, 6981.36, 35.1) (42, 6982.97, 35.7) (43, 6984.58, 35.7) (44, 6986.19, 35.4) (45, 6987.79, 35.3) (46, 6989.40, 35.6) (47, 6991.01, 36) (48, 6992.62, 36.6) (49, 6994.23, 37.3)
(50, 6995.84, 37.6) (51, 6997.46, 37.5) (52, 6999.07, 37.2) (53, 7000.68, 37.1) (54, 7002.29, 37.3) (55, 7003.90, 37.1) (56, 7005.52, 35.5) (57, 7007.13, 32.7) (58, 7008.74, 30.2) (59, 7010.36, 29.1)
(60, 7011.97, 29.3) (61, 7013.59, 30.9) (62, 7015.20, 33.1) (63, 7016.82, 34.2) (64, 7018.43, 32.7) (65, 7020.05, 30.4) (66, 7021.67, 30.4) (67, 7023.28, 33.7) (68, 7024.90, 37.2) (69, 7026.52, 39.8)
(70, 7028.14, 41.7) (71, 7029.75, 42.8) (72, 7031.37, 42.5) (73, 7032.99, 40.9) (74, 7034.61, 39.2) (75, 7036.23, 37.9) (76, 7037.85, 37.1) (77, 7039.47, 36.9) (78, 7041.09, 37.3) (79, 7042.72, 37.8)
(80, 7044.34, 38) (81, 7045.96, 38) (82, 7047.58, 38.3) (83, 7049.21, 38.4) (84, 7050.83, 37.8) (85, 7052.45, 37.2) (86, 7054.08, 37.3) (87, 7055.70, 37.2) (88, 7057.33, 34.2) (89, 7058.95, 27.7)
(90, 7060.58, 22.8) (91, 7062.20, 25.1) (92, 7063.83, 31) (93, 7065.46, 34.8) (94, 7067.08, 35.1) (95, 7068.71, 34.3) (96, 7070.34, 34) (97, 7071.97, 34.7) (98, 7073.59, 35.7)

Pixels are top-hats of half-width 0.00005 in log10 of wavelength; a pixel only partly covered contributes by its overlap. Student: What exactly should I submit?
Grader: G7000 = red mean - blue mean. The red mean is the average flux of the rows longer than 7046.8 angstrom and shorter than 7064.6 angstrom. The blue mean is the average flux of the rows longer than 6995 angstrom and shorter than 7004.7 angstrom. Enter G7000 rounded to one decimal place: -3.9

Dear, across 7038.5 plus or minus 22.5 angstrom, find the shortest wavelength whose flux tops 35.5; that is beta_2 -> 7024.90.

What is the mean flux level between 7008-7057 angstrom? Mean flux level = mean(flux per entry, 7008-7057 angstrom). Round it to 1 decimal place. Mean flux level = 36.2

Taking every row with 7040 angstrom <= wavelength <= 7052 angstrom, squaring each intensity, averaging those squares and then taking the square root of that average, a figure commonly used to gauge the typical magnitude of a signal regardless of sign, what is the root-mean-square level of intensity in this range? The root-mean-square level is 37.9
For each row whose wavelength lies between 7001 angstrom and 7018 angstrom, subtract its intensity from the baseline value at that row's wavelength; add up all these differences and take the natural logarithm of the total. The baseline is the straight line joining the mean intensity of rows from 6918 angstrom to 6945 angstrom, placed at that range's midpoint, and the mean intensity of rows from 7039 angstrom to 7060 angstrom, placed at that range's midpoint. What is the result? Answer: 3.6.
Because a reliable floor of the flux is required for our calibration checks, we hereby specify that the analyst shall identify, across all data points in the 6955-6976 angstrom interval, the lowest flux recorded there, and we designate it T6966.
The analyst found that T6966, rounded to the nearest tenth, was 35.1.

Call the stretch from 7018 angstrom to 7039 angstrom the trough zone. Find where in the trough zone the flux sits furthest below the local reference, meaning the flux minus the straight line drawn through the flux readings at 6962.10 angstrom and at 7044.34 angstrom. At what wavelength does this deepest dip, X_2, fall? 7021.67 angstrom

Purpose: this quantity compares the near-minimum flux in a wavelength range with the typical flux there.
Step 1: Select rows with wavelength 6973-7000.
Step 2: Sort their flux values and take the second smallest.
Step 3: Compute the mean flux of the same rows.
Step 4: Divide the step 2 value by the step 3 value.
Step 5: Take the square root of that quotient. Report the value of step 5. 0.974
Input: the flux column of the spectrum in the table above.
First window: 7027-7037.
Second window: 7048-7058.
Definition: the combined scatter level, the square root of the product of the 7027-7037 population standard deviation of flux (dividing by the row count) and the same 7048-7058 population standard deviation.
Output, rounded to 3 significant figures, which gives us 1.53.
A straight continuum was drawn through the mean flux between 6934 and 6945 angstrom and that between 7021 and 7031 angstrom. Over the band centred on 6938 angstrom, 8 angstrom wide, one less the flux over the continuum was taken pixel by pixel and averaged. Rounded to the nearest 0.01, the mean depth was 0.01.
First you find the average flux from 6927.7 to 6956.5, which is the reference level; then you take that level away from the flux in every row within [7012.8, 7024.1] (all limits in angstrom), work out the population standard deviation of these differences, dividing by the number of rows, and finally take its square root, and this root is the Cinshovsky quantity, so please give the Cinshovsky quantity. 1.2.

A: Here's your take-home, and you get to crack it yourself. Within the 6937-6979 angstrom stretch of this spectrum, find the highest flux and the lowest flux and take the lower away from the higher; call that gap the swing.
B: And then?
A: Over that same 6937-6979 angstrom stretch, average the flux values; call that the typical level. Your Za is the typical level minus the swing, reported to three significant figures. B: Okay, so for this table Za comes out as 32.0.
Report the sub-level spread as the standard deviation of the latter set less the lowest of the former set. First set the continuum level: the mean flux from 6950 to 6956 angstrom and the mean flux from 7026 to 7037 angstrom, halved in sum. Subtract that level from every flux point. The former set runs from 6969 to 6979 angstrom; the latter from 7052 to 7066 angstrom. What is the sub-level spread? 11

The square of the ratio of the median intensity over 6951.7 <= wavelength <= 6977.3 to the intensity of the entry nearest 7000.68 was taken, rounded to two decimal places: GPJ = 1.00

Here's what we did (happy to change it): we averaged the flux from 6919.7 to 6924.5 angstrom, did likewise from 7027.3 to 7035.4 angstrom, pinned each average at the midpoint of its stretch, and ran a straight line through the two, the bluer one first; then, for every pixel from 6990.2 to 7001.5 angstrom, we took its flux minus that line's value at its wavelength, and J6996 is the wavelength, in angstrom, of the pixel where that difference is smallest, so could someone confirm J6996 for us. 6991.01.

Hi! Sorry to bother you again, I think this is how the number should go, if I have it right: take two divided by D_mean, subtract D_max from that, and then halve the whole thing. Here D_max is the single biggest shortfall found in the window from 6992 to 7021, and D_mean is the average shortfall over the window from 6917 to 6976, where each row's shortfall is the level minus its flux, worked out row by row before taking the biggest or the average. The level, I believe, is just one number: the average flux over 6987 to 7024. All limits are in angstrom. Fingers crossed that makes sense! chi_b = -2.9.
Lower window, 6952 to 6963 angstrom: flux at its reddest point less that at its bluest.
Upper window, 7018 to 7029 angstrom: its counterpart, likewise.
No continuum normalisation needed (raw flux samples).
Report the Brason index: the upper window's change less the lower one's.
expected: 11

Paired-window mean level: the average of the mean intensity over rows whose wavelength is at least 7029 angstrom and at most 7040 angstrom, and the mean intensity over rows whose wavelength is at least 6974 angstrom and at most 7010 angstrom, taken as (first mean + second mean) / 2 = 37.6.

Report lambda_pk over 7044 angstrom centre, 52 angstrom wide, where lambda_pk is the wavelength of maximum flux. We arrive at 7029.75 angstrom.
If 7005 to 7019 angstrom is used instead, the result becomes 7005.52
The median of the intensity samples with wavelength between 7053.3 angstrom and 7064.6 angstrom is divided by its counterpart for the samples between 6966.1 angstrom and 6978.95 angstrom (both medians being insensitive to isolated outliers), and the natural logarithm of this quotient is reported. -0.17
